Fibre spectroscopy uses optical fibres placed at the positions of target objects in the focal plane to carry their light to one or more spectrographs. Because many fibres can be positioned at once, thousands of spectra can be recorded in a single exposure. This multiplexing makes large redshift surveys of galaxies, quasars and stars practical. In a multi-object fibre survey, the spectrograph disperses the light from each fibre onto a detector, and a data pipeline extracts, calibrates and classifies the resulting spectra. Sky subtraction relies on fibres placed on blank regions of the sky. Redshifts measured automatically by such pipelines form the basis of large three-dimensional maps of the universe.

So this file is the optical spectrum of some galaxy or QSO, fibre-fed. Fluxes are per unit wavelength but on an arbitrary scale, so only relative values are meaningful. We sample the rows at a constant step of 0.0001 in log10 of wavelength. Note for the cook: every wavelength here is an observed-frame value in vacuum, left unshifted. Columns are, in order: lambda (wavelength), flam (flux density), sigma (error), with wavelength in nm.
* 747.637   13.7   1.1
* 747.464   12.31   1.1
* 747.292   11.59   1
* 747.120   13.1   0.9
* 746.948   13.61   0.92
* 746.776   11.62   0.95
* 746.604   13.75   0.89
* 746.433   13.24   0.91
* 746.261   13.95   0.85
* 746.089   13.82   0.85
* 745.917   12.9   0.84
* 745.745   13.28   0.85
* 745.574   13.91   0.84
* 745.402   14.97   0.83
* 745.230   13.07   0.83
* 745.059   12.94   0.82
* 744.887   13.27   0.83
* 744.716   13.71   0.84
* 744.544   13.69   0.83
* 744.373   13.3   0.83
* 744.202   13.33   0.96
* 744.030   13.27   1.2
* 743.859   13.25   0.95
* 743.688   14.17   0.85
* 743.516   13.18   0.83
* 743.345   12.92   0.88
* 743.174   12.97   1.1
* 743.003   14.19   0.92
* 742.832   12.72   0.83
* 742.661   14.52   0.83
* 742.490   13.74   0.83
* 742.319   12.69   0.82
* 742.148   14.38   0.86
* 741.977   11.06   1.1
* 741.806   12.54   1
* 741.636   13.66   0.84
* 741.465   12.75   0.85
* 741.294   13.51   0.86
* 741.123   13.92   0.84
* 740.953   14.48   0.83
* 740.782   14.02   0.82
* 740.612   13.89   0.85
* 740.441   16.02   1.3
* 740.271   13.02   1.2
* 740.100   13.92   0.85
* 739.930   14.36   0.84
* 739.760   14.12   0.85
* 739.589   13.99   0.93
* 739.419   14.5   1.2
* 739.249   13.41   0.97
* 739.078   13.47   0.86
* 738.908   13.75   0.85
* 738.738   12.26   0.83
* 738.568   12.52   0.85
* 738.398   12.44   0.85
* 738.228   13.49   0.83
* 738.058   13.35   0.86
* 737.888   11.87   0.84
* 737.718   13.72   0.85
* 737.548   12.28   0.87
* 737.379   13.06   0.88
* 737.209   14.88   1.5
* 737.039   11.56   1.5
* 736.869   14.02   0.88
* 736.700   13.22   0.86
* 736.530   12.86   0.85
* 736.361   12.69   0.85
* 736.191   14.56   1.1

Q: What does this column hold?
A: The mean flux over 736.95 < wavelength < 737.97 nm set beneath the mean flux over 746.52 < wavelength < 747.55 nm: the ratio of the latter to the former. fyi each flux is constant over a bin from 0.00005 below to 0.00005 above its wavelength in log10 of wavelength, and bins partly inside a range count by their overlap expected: 0.98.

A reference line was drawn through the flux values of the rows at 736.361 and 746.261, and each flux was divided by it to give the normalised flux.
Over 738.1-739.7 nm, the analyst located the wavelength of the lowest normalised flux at 738.738 nm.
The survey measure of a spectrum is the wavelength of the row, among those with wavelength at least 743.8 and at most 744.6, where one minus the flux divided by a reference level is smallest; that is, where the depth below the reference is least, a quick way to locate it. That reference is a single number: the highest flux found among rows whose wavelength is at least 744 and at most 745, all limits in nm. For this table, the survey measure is 744.544 nm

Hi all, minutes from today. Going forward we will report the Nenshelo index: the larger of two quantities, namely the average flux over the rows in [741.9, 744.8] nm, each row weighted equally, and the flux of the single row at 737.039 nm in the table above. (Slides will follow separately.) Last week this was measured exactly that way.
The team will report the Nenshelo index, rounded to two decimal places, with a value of 13.36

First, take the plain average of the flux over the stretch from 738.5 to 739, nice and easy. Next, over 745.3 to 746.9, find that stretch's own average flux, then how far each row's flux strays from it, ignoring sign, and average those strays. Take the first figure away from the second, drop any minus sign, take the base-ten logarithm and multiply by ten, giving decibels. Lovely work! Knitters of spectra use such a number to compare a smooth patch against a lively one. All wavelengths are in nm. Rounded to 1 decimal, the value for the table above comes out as 10.9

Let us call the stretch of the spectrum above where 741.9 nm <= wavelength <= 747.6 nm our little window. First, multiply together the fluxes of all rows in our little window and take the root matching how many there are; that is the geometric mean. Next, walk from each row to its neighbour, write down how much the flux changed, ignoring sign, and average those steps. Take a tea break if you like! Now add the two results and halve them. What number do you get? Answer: 7.07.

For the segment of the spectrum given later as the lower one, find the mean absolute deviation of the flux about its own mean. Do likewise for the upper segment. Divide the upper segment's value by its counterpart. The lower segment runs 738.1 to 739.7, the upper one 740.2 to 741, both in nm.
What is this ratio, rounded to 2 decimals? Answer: 1.27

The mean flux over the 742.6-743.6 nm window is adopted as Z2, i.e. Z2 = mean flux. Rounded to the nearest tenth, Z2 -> 13.4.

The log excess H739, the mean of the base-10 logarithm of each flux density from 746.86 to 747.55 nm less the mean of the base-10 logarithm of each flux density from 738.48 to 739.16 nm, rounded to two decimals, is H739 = -0.01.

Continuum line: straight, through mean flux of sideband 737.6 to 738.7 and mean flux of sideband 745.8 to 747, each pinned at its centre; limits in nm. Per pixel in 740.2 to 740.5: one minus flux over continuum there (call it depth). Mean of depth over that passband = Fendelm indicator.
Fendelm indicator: -0.12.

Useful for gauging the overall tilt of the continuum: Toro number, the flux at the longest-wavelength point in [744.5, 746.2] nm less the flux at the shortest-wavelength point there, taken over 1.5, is 0.1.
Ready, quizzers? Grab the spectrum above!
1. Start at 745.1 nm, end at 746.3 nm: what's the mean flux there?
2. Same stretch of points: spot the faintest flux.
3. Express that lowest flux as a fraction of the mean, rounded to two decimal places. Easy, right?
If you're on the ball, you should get 0.94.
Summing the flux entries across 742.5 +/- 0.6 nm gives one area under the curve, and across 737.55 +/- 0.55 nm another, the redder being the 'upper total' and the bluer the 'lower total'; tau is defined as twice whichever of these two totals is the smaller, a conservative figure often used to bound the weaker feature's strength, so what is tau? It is 181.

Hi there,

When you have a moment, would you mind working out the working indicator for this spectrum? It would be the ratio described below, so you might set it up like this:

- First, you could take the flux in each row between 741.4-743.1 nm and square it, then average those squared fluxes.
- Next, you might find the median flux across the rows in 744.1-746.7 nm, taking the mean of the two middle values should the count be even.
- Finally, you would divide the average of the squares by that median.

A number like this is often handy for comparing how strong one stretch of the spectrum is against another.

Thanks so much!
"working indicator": 13.2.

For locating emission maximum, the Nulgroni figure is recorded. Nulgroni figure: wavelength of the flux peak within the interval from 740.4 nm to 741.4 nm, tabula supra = 740.441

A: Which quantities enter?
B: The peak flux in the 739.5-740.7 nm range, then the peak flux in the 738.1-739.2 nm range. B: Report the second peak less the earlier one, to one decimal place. -2.3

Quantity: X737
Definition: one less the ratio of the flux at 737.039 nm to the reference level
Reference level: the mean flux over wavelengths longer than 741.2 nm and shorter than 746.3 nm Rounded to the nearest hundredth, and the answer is 0.14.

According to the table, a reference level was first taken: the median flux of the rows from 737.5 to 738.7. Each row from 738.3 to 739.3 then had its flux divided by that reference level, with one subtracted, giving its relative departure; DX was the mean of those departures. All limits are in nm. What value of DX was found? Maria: 0.04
